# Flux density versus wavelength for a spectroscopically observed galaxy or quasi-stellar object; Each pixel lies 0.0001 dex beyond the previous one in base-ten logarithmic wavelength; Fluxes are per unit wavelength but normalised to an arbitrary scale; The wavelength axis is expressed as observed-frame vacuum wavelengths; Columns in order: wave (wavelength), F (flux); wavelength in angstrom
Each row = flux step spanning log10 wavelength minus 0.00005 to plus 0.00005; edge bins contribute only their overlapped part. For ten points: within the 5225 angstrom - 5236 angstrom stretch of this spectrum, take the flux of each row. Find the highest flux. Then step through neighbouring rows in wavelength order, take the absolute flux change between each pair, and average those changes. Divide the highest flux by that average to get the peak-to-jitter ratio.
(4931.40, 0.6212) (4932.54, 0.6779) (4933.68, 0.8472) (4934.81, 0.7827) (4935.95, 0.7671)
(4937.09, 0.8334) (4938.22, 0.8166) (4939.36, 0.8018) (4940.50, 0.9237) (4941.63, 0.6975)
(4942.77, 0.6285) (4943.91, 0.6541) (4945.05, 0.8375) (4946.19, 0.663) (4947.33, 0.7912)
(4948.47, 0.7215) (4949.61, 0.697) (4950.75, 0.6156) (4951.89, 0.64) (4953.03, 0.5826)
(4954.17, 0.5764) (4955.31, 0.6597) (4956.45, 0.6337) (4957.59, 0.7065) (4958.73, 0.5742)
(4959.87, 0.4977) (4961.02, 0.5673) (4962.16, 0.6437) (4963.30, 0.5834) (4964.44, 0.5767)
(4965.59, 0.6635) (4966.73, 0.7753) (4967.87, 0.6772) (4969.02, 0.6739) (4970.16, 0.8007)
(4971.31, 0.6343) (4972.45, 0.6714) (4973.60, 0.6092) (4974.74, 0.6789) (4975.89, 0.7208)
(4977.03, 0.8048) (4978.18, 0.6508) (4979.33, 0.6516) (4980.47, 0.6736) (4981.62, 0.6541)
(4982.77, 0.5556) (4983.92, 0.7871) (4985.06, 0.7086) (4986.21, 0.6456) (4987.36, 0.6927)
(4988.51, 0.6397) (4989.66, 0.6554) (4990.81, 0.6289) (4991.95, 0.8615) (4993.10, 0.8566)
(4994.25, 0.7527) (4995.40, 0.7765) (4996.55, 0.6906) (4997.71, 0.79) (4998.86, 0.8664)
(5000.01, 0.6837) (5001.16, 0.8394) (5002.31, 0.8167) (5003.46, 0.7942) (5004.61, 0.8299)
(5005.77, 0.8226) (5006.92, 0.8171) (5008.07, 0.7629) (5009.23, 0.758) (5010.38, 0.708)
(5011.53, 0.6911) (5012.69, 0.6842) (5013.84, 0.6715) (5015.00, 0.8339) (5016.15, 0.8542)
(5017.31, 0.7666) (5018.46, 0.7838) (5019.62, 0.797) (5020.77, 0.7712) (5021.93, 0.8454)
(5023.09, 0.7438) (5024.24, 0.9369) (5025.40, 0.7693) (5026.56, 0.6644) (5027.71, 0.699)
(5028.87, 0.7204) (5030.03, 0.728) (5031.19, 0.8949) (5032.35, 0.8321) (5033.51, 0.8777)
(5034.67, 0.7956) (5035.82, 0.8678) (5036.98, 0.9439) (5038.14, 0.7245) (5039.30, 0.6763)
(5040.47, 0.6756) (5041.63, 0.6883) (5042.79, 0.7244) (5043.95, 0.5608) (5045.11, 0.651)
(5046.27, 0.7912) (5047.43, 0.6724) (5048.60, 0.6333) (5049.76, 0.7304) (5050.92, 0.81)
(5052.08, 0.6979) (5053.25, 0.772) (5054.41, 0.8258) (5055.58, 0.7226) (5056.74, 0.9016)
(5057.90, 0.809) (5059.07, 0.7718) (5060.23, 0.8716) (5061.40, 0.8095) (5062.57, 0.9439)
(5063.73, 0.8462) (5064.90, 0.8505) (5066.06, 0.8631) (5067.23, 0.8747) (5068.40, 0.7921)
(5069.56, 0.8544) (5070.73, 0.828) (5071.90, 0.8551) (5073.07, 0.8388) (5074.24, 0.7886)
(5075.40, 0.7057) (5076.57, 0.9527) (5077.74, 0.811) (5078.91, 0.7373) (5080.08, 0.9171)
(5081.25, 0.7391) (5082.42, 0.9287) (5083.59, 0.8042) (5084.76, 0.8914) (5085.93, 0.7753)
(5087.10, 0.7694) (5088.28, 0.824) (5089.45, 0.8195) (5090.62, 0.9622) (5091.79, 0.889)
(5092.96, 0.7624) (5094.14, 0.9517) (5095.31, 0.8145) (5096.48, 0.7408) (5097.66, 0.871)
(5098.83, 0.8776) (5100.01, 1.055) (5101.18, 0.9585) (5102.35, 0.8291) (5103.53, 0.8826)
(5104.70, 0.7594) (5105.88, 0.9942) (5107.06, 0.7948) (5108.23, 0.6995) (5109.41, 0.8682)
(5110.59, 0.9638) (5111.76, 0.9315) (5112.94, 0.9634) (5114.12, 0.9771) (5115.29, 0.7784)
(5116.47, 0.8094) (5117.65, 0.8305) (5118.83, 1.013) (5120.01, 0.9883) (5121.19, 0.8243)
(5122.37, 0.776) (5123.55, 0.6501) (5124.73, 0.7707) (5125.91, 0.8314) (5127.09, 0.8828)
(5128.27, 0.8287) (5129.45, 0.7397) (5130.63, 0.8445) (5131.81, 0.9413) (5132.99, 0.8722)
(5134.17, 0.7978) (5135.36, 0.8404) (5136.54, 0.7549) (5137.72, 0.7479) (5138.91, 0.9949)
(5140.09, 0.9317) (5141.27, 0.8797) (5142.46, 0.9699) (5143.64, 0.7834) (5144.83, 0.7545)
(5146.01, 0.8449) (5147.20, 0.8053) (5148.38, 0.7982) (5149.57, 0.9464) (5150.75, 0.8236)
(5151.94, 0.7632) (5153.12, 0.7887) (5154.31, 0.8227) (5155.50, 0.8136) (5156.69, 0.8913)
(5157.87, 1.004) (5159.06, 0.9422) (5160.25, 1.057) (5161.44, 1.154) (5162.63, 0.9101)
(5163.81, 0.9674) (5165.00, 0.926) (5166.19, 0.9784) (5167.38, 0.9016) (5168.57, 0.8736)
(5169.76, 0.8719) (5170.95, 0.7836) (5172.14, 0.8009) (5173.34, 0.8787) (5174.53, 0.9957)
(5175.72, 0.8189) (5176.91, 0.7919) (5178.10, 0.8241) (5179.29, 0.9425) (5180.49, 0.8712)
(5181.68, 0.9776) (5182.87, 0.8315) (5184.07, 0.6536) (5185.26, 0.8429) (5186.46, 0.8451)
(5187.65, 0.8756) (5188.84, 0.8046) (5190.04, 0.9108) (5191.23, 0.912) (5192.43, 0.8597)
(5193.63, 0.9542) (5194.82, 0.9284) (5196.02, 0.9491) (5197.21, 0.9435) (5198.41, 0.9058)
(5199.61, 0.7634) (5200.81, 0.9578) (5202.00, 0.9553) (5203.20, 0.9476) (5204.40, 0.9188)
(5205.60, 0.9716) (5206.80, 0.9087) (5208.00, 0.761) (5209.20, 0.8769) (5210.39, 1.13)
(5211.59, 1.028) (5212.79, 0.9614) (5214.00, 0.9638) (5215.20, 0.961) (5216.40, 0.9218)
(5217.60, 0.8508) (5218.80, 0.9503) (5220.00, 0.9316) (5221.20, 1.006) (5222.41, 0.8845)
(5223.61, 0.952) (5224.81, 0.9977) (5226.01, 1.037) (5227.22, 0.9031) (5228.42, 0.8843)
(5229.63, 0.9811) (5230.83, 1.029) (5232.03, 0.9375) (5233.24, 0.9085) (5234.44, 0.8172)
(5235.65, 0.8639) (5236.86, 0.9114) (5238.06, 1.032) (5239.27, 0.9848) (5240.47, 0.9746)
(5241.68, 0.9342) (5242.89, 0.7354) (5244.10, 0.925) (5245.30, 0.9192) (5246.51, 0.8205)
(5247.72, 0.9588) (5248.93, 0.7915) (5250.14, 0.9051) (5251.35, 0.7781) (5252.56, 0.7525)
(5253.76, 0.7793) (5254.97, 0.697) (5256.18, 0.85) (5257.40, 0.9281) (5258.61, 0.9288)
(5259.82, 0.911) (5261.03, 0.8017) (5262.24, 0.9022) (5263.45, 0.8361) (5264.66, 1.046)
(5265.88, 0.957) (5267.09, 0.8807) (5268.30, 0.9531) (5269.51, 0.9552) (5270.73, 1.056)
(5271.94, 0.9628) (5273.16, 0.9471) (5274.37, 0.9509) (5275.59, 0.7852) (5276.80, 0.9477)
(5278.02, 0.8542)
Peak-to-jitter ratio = 15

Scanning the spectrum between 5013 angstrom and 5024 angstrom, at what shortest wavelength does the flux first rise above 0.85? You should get 5016.15 angstrom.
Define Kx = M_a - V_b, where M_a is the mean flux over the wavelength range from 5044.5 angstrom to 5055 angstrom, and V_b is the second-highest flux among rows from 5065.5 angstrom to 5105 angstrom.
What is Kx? -0.23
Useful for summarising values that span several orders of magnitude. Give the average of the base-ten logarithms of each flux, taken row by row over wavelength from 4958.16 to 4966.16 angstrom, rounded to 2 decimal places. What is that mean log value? -0.23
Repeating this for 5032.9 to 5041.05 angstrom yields -0.10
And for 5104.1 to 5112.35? -0.07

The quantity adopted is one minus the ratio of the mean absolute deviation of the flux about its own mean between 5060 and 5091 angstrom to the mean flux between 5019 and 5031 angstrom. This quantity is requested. 0.932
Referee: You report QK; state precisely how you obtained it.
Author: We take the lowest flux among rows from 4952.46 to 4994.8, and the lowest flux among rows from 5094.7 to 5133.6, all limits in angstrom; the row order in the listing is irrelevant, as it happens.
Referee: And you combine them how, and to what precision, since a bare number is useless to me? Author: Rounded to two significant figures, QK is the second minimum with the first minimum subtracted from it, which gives 0.15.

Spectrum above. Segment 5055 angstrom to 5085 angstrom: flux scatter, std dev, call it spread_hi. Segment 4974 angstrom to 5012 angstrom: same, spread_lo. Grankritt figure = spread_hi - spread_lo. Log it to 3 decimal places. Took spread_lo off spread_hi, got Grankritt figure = -0.014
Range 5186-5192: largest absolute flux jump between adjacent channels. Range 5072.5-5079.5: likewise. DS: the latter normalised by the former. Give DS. 2.3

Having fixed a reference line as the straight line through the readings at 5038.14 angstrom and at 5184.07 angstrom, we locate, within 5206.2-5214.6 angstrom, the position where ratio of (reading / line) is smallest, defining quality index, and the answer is 5208.00 angstrom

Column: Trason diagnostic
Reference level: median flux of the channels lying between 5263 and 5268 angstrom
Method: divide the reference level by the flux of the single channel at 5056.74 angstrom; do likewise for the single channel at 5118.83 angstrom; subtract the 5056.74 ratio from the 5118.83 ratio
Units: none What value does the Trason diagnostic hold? -0.11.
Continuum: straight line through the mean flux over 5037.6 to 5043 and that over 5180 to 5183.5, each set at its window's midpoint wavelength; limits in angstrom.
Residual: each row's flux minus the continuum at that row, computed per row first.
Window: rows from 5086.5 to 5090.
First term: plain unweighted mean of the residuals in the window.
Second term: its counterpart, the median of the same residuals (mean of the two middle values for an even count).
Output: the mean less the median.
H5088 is -0.014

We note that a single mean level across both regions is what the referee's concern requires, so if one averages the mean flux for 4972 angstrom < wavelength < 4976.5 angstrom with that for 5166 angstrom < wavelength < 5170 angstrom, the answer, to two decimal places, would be 0.79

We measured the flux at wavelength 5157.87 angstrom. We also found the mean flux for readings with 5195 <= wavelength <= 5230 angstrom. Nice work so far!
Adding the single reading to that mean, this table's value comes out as 1.942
